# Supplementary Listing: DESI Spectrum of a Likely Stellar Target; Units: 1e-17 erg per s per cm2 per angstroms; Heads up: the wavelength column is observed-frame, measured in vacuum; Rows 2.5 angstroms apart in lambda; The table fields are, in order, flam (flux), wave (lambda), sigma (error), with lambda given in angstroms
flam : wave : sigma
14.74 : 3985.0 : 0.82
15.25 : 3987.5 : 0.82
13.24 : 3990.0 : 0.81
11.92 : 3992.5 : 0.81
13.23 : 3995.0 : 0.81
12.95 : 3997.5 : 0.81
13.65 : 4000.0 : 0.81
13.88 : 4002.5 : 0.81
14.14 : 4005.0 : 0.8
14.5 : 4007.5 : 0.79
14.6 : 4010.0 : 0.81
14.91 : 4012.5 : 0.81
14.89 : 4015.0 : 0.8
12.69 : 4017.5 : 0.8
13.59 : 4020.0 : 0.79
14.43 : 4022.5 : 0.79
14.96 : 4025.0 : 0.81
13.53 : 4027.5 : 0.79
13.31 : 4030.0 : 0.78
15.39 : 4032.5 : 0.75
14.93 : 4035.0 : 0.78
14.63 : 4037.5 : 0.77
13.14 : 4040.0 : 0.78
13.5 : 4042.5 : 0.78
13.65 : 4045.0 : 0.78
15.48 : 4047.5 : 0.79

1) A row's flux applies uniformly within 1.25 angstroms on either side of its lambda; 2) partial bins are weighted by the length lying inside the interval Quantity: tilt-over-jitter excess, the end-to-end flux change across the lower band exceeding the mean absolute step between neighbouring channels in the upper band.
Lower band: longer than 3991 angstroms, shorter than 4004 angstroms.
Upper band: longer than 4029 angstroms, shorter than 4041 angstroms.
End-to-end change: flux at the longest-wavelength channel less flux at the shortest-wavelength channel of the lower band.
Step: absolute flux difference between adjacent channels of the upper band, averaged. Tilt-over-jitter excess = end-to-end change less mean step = 0.9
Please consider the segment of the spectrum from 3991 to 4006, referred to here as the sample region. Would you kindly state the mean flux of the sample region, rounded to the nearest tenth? 13.3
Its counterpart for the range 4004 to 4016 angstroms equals 14.6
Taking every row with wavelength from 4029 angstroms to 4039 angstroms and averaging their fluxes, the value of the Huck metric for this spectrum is 14.6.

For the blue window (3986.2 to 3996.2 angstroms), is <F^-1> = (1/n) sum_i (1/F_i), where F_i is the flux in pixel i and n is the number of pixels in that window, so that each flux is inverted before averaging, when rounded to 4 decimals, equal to 0.0751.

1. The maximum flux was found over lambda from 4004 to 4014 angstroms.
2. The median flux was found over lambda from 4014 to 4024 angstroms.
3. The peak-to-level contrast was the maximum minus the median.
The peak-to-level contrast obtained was 0.9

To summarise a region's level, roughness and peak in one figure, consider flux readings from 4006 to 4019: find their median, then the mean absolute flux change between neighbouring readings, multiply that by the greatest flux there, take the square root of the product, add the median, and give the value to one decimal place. 17.7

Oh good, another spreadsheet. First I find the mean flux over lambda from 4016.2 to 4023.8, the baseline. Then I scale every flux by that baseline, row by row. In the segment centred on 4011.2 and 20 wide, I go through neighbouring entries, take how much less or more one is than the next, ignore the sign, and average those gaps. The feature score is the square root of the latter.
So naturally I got 0.209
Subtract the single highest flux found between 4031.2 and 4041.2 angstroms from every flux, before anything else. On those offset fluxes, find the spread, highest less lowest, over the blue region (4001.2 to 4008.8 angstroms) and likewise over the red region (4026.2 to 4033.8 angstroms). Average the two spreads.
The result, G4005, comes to 1.35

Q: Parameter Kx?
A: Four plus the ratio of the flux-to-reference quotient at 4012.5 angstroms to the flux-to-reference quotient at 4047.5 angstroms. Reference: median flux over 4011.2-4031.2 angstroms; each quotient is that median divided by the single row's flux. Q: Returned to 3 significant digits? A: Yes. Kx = 5.04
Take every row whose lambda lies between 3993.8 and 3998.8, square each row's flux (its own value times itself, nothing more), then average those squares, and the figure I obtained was 171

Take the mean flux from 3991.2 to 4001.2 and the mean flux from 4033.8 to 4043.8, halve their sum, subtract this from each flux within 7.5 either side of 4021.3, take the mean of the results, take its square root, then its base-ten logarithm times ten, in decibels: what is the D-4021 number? -1.4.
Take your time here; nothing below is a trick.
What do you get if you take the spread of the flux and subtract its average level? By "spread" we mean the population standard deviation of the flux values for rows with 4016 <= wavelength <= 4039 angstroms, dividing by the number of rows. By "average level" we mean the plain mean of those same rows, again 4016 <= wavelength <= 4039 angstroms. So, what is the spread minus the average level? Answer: -13.30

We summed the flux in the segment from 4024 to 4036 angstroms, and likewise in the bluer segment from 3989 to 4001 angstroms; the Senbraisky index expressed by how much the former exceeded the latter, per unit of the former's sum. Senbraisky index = 0.10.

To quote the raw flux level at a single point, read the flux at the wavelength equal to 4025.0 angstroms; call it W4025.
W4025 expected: 14.96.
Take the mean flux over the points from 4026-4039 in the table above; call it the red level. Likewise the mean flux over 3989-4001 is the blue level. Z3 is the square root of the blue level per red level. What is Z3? 0.95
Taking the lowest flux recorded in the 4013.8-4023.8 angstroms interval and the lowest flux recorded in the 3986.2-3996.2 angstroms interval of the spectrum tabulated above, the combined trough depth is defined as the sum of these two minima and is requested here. 24.61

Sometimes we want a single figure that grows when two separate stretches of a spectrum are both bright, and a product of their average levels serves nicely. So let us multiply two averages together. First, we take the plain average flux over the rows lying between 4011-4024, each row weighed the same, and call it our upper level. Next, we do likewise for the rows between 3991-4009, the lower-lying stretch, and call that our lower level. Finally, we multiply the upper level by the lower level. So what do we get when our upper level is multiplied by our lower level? 190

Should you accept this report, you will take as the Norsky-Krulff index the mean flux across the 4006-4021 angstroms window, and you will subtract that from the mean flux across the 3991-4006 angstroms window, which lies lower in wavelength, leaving -0.9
